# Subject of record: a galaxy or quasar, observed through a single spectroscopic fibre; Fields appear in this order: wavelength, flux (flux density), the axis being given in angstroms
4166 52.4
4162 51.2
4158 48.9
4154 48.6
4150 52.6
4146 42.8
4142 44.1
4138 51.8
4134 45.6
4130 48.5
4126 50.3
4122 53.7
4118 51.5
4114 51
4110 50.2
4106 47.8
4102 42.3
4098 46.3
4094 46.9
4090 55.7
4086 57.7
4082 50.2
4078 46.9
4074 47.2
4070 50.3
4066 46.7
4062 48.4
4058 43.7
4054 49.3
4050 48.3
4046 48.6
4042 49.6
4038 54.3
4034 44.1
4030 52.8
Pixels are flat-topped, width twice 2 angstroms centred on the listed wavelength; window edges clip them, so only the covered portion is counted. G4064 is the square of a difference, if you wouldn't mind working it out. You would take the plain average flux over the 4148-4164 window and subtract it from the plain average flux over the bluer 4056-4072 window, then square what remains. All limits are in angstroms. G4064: 9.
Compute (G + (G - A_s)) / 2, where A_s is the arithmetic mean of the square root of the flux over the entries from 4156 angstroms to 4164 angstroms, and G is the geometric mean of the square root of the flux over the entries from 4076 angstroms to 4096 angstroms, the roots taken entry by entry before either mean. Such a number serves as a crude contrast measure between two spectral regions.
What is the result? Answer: 3.62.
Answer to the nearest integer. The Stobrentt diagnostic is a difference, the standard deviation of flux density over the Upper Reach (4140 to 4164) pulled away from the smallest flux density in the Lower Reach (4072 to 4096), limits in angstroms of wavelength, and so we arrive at 43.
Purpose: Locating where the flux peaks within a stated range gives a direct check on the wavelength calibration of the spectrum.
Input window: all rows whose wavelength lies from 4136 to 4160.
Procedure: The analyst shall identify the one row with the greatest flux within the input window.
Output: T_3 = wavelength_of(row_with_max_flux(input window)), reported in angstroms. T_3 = 4150 angstroms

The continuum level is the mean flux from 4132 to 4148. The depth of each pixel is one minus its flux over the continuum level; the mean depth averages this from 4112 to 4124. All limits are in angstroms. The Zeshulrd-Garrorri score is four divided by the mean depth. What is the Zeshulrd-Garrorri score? -31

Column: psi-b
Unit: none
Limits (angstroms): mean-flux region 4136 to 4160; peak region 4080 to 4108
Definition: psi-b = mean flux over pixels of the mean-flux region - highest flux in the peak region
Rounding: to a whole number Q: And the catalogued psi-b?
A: -10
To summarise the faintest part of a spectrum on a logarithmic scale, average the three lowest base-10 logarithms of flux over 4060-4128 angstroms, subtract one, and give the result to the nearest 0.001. 0.654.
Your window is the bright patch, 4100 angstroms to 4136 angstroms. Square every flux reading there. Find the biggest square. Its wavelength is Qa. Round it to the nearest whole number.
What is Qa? 4122 angstroms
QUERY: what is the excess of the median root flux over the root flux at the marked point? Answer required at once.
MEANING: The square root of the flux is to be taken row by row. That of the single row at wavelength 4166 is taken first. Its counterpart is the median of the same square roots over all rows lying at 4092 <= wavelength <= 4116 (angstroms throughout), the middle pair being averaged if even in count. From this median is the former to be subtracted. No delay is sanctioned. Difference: -0.36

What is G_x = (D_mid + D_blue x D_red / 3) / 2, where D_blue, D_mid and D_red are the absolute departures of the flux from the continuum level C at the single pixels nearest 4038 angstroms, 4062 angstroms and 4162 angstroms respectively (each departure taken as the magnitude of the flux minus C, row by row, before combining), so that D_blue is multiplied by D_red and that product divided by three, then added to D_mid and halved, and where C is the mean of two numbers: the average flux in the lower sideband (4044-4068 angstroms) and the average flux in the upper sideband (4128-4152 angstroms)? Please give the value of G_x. 4.6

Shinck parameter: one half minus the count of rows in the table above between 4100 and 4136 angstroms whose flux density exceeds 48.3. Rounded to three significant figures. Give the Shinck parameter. -5.50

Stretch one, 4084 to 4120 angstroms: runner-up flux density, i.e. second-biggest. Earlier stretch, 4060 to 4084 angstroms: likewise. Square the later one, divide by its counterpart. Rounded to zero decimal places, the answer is 62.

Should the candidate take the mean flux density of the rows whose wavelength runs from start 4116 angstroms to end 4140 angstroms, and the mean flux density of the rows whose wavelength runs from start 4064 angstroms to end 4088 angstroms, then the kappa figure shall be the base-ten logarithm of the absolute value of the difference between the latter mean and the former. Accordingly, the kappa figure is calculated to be -0.40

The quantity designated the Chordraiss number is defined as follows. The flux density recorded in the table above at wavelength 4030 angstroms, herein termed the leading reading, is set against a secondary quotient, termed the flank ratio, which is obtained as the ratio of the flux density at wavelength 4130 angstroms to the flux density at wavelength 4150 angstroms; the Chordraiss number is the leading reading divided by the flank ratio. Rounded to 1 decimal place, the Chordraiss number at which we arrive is 57.3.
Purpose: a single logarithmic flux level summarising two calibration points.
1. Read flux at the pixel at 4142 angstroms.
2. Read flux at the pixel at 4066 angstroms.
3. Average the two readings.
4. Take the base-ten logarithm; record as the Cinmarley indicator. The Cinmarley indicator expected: 1.66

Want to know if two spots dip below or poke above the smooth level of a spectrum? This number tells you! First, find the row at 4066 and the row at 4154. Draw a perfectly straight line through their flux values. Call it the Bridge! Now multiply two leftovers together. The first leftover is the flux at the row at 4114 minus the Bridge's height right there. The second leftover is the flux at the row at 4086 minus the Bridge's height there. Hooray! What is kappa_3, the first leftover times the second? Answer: 34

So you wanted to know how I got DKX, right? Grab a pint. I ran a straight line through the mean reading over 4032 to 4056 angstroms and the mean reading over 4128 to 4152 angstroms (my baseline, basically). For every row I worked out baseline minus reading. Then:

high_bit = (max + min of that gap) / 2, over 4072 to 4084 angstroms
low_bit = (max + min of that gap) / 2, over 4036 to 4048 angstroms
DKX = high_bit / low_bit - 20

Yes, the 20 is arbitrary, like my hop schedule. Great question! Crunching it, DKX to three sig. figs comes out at -20.0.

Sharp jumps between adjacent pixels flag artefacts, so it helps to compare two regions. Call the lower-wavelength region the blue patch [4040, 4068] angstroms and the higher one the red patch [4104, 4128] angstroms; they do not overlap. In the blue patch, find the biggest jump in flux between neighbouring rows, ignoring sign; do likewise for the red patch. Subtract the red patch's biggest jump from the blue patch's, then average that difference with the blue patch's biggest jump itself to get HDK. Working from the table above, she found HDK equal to 3.9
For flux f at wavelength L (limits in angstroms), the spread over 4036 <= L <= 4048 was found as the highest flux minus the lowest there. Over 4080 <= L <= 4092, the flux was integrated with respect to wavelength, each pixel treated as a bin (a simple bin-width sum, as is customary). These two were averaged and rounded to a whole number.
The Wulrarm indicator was 330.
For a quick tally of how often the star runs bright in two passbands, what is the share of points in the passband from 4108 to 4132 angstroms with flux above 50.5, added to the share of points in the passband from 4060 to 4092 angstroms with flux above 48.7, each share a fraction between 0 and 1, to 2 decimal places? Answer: 1.00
